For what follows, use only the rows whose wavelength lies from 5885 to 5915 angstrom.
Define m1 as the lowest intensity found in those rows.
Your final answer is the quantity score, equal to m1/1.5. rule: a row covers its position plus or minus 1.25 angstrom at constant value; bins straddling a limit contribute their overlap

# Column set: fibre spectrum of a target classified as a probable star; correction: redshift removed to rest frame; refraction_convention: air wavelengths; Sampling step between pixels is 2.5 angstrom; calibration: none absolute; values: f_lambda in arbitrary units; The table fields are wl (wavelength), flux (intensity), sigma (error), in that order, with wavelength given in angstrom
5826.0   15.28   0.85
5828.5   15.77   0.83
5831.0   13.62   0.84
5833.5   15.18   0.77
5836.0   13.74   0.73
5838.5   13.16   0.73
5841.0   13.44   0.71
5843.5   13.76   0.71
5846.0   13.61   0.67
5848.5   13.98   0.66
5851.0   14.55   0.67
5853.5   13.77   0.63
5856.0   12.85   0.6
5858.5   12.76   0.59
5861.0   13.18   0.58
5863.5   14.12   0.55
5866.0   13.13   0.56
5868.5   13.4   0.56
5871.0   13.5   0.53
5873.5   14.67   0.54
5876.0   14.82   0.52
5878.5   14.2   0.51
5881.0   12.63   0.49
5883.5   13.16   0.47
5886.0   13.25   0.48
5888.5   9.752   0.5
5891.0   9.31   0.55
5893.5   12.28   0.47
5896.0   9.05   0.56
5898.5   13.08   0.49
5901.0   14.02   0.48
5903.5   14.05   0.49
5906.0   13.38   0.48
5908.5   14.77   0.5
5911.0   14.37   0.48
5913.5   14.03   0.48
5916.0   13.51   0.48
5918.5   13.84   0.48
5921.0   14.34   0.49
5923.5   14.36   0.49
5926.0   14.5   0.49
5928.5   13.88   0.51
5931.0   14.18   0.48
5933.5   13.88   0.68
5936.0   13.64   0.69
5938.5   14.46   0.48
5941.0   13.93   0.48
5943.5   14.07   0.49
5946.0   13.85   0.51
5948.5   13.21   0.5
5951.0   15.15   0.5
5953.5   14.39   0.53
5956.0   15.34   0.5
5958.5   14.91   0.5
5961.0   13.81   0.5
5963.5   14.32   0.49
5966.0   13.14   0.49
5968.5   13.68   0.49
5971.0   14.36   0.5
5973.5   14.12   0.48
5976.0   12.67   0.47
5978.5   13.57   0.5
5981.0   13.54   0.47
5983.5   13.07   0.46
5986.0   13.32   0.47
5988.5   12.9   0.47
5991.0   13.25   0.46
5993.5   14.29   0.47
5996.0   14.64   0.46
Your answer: 6.0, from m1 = 9.05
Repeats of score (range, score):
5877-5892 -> 6.2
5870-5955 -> 6.0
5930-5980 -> 8.4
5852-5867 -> 8.5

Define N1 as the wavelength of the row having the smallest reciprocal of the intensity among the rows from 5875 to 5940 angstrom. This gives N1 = 5876.0 angstrom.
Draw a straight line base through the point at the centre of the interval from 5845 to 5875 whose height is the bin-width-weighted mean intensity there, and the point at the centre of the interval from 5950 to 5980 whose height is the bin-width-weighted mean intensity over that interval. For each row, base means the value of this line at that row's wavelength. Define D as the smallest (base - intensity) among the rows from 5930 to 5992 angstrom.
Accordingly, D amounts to -1.27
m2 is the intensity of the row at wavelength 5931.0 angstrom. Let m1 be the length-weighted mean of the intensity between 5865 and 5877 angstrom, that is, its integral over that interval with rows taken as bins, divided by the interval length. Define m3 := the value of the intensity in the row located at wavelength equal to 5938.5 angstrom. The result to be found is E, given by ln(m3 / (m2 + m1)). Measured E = -0.66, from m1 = 13.9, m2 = 14.18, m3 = 14.46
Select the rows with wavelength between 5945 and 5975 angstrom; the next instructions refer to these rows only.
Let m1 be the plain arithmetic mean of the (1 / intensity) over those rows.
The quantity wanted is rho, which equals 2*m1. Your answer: 0.141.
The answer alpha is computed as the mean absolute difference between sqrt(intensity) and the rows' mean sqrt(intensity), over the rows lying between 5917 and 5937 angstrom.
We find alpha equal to 0.036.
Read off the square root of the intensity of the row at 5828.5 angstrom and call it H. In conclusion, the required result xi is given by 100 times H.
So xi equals 397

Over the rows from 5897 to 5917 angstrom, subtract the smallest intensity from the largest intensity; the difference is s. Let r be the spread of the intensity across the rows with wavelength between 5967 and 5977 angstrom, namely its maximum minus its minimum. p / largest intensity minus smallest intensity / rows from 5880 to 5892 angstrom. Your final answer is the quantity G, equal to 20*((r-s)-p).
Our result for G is -79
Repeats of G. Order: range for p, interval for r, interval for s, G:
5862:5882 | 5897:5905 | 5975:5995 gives -57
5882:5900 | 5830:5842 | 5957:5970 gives -79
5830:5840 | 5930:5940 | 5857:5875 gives -62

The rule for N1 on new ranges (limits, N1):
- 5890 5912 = 5908.5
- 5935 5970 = 5956.0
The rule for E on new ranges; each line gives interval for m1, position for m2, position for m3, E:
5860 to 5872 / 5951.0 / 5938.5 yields -0.68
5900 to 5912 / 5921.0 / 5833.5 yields -0.63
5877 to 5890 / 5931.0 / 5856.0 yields -0.73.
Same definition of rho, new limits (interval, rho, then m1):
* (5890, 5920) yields 0.158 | 0.079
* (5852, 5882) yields 0.148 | 0.074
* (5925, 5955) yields 0.142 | 0.071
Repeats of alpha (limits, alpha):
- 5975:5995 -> 0.048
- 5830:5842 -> 0.071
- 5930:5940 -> 0.037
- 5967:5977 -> 0.072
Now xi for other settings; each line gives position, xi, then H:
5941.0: 373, 3.73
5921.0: 379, 3.79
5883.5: 363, 3.63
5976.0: 356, 3.56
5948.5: 363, 3.63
